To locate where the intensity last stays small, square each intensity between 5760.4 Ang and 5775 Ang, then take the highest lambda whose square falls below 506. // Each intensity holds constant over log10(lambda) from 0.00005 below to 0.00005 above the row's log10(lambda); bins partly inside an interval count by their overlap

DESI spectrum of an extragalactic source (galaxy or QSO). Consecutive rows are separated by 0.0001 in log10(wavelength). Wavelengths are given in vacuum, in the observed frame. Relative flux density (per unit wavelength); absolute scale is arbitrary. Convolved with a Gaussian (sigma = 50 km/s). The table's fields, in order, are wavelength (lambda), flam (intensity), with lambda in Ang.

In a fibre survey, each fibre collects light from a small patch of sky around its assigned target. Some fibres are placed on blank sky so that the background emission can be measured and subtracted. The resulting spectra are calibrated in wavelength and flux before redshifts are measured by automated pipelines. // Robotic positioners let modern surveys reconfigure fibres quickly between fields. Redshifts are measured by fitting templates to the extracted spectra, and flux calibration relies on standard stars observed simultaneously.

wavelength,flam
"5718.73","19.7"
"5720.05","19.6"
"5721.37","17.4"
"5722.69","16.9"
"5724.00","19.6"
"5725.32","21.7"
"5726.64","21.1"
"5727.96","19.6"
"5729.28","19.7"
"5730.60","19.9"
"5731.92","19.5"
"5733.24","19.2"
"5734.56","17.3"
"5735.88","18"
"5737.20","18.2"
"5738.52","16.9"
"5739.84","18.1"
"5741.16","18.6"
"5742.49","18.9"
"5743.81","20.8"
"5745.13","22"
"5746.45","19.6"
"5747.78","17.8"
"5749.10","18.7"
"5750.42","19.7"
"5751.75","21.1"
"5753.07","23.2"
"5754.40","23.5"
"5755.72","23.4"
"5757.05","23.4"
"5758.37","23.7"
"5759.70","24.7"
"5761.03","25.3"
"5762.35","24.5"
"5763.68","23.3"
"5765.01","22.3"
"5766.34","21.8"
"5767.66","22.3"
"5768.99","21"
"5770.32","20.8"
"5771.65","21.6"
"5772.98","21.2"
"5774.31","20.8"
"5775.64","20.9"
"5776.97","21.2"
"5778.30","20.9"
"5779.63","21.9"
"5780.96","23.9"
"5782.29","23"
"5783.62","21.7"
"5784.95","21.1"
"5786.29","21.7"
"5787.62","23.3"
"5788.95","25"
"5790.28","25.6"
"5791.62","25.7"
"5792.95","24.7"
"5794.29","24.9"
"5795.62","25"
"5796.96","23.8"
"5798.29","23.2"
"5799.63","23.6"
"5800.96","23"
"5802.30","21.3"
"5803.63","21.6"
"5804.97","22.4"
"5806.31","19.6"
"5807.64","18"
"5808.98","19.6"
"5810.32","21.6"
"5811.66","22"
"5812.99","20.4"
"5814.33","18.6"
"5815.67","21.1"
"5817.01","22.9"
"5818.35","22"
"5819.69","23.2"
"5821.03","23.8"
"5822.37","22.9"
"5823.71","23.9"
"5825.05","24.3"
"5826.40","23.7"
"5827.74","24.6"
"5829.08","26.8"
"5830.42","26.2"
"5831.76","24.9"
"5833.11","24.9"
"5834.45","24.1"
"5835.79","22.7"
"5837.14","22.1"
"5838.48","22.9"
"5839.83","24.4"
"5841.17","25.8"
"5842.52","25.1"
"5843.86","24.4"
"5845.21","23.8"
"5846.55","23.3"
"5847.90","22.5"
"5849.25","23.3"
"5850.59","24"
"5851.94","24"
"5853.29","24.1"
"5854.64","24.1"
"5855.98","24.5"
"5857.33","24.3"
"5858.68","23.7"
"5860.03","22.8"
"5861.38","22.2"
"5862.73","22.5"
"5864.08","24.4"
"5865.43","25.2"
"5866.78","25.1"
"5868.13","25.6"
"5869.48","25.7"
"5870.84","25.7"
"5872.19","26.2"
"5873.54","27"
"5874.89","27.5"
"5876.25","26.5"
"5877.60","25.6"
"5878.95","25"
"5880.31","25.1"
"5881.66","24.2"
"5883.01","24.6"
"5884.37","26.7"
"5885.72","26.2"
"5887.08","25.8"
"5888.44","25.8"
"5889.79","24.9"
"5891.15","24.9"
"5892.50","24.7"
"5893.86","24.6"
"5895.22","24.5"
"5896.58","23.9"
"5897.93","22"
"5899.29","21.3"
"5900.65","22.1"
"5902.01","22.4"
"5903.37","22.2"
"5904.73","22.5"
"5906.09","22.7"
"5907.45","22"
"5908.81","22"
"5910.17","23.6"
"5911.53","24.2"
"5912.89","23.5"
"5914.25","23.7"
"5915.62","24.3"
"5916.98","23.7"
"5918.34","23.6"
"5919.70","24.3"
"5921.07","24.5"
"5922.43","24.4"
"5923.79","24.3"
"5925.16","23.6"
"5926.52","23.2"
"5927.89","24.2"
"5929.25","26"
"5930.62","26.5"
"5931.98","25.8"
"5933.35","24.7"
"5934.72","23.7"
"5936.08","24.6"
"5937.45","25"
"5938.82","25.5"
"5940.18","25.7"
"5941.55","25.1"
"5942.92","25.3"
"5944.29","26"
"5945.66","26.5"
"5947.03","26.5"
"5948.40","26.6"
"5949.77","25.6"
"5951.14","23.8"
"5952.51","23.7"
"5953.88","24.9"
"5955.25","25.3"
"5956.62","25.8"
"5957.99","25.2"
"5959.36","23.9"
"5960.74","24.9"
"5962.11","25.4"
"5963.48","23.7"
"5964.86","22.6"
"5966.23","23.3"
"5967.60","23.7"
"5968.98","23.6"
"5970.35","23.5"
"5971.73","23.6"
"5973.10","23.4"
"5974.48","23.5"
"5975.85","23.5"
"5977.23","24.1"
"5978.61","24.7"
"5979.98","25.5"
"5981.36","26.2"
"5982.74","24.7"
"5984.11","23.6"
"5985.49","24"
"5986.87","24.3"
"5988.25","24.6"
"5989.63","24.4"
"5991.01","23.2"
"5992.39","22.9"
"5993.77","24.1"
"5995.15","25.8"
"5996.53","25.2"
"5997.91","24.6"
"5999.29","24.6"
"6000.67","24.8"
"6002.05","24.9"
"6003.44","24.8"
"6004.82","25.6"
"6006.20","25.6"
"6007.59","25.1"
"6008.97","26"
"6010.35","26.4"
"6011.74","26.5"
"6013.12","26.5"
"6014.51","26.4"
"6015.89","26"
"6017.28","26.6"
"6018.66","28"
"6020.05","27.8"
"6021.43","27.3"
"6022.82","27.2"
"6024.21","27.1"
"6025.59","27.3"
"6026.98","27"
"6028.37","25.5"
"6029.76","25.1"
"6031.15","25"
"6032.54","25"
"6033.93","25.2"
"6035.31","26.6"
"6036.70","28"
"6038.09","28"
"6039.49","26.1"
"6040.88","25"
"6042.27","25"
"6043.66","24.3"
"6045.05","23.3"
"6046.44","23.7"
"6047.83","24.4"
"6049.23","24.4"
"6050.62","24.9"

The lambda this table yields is 5774.31 Ang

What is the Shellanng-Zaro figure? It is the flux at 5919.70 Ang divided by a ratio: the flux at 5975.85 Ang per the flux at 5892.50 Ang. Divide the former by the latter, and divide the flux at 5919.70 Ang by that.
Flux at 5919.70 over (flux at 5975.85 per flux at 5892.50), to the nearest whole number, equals 26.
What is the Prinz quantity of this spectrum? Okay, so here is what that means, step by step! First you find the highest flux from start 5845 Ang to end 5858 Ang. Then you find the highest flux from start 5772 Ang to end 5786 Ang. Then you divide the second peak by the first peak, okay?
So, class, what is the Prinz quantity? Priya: 0.976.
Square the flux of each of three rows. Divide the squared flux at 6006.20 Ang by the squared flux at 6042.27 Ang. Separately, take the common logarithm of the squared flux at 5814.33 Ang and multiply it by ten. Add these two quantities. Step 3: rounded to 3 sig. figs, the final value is 26.4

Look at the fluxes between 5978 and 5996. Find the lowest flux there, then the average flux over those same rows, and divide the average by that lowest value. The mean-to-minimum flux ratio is 1.07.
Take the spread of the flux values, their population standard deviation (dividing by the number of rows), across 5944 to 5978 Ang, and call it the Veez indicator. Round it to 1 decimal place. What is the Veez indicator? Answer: 1.2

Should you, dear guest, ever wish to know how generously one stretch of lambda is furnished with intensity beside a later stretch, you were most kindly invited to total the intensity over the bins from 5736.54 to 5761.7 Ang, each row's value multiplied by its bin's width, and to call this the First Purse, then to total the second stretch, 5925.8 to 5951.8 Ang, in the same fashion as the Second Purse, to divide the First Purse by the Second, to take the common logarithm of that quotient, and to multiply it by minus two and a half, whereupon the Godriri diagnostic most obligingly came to 0.240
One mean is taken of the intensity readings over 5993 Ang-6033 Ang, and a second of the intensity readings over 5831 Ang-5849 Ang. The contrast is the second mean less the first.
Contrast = -2.0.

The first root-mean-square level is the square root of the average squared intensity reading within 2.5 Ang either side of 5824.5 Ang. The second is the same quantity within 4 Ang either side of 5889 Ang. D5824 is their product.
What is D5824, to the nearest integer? 602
